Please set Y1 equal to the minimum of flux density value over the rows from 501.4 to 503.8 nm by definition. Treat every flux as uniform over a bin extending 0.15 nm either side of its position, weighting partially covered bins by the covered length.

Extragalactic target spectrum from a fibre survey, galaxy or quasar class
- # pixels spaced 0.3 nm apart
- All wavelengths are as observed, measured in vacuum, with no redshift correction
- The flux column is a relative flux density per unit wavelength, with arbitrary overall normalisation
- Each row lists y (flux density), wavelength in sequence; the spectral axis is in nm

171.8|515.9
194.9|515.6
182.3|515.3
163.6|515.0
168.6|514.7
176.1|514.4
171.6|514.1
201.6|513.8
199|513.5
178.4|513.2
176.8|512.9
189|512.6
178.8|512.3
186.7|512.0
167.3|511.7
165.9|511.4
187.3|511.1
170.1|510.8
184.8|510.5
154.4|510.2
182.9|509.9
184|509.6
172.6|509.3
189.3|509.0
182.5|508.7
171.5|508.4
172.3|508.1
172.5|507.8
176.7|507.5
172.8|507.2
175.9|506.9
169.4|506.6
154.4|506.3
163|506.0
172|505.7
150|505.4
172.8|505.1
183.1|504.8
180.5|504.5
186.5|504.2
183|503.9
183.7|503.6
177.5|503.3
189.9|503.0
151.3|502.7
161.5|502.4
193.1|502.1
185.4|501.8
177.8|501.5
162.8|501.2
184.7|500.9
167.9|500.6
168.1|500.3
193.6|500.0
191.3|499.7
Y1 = 151.3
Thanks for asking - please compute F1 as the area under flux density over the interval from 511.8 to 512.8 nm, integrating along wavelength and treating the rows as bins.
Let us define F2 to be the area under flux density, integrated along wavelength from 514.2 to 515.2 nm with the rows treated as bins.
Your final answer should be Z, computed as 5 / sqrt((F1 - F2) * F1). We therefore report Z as 0.10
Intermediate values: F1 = 184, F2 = 170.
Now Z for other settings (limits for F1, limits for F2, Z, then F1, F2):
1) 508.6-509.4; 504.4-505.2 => 0.27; 146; 143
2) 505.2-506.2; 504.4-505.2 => 0.09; 162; 143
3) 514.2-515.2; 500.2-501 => 0.07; 170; 139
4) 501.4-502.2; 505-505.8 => 0.10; 148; 131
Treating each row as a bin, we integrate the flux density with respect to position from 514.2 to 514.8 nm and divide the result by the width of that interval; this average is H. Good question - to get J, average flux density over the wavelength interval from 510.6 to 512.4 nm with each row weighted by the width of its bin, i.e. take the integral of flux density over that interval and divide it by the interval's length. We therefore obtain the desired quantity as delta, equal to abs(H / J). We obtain 0.98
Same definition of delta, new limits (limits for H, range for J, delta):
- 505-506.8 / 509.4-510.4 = 0.94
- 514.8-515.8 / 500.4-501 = 1.02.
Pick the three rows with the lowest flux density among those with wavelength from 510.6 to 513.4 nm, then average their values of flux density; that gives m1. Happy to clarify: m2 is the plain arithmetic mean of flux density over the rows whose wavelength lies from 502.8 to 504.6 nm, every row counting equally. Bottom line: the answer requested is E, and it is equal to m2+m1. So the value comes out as 351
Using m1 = 168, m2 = 184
